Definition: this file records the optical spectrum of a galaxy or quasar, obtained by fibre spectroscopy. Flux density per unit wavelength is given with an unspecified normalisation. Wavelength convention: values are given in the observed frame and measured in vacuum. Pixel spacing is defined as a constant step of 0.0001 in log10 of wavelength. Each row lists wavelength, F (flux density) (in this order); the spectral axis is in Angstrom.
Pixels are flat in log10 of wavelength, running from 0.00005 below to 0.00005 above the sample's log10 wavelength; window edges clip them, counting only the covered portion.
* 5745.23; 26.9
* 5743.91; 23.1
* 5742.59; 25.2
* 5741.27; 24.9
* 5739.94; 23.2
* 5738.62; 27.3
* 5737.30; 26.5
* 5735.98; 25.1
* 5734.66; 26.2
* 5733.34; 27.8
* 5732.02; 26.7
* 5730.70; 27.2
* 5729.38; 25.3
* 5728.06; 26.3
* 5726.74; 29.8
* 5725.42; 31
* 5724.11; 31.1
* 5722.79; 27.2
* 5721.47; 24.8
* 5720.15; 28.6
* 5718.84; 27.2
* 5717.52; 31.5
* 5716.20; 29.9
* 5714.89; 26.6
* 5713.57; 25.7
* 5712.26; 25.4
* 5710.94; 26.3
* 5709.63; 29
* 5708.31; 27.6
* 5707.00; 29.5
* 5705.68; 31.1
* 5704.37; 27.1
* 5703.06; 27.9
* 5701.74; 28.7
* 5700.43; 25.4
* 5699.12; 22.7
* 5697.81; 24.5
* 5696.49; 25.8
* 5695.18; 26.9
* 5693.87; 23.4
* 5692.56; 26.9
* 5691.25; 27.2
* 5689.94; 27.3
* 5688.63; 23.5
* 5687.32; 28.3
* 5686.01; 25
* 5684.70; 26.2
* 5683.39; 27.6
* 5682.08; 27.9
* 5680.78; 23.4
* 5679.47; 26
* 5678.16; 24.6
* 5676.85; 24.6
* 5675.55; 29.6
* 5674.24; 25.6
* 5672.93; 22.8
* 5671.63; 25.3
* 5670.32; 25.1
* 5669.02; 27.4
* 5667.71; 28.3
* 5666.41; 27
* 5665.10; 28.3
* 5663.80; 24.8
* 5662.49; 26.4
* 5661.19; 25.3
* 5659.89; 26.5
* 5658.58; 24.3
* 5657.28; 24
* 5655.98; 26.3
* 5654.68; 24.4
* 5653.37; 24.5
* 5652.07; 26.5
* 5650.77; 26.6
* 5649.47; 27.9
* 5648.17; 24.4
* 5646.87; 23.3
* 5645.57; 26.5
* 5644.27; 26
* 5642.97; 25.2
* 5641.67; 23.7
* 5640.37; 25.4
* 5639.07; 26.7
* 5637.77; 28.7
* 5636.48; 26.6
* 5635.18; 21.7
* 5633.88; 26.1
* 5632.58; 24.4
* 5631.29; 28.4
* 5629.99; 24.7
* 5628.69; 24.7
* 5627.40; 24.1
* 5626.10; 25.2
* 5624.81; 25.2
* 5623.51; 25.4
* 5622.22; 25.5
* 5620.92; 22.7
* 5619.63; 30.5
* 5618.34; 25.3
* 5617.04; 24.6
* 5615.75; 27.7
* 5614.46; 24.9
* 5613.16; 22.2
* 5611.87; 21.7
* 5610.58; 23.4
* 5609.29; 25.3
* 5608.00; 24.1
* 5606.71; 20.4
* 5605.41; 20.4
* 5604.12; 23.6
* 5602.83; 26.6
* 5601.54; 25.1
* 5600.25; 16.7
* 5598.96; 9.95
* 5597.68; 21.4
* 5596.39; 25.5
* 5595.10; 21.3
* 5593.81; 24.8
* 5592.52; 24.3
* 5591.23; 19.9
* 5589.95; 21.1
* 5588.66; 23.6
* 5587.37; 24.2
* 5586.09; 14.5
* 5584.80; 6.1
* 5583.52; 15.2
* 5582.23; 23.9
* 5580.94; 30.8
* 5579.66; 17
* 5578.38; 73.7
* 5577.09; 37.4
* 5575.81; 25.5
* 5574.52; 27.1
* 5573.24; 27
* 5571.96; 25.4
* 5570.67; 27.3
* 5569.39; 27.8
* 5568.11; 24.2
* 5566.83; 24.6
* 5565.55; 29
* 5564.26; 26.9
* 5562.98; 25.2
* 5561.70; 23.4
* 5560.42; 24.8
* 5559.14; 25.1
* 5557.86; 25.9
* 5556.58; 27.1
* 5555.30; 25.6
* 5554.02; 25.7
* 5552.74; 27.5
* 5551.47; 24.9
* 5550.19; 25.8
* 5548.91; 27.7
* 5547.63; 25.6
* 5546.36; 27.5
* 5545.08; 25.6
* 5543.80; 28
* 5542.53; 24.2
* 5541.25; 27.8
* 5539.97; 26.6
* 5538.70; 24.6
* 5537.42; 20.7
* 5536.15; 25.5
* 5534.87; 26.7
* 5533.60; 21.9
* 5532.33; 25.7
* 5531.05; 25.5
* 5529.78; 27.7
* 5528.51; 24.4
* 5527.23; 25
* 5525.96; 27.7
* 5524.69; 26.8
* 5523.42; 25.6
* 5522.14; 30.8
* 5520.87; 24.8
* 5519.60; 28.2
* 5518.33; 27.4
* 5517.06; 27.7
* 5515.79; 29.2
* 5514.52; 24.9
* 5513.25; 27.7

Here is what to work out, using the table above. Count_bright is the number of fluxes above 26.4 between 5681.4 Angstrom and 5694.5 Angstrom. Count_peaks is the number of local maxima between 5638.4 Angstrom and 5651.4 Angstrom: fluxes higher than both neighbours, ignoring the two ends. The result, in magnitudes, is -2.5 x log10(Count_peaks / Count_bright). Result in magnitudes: 1.2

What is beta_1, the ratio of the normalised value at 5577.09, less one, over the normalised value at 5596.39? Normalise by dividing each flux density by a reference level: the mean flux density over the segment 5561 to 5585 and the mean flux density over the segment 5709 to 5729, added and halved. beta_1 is 0.38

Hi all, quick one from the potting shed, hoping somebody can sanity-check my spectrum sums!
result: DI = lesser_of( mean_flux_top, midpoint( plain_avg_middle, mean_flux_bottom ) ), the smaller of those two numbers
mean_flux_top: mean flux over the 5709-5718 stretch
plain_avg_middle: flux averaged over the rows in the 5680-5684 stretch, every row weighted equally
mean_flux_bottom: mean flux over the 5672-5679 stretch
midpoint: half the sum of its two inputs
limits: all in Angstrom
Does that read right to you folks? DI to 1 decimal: 25.9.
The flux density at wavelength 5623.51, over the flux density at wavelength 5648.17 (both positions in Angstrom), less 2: -0.96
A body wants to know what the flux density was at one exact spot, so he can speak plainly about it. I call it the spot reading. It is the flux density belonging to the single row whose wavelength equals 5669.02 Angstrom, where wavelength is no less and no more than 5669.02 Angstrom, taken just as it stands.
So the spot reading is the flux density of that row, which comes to 27.4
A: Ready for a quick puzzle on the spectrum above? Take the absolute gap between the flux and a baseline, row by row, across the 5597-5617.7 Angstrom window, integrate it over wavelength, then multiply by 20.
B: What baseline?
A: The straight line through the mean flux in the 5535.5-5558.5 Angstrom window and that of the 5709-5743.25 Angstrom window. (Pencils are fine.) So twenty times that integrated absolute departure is 1713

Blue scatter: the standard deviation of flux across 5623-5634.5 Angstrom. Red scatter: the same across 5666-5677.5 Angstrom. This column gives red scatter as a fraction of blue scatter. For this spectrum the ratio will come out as 1.6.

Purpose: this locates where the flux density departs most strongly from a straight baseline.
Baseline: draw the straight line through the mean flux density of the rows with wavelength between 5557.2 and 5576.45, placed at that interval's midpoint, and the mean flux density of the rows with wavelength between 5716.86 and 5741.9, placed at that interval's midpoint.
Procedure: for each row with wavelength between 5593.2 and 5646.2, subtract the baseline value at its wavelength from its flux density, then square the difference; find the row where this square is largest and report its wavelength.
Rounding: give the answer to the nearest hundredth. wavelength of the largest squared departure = 5598.96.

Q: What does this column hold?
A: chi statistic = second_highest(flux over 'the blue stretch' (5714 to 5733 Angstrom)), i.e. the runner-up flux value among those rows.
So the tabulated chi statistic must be 31.1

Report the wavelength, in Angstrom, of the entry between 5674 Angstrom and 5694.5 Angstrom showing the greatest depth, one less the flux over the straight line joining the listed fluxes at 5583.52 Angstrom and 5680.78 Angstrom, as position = 5693.87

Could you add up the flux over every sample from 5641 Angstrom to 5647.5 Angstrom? 125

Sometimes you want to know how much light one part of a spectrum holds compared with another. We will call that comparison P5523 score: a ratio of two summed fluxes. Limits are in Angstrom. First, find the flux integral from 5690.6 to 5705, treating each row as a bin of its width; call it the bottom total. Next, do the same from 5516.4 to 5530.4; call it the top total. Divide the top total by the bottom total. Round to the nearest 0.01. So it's 1.00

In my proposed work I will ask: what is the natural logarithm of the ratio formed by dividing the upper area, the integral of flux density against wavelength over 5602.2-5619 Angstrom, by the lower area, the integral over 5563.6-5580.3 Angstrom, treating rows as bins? -0.23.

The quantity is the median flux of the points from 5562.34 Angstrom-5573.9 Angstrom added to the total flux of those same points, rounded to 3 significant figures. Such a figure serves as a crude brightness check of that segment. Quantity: 264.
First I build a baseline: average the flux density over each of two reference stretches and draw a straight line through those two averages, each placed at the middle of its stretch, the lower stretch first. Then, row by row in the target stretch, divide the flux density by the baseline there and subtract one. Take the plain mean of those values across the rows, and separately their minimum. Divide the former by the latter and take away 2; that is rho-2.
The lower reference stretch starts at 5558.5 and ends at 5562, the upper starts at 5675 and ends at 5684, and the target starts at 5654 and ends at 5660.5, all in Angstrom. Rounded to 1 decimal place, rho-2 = -1.6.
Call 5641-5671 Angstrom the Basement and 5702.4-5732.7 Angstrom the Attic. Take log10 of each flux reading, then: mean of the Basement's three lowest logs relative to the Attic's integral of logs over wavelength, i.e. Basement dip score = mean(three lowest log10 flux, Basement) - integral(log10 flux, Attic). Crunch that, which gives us -42.4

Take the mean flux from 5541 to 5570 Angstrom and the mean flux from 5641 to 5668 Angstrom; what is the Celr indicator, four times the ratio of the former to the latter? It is 4.06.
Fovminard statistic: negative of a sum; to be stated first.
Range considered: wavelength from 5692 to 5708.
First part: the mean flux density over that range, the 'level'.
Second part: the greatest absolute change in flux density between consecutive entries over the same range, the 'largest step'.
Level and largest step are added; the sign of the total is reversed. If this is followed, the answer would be -30.7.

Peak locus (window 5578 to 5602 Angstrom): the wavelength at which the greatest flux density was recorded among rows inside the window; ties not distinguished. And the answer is 5578.38 Angstrom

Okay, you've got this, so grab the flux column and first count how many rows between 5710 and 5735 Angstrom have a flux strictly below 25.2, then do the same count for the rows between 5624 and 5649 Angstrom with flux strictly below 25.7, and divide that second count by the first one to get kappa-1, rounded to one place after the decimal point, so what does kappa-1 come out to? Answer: 12.0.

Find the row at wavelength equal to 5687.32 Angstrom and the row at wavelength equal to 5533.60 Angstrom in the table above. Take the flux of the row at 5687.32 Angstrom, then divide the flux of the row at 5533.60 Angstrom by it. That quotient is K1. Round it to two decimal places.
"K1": 0.77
